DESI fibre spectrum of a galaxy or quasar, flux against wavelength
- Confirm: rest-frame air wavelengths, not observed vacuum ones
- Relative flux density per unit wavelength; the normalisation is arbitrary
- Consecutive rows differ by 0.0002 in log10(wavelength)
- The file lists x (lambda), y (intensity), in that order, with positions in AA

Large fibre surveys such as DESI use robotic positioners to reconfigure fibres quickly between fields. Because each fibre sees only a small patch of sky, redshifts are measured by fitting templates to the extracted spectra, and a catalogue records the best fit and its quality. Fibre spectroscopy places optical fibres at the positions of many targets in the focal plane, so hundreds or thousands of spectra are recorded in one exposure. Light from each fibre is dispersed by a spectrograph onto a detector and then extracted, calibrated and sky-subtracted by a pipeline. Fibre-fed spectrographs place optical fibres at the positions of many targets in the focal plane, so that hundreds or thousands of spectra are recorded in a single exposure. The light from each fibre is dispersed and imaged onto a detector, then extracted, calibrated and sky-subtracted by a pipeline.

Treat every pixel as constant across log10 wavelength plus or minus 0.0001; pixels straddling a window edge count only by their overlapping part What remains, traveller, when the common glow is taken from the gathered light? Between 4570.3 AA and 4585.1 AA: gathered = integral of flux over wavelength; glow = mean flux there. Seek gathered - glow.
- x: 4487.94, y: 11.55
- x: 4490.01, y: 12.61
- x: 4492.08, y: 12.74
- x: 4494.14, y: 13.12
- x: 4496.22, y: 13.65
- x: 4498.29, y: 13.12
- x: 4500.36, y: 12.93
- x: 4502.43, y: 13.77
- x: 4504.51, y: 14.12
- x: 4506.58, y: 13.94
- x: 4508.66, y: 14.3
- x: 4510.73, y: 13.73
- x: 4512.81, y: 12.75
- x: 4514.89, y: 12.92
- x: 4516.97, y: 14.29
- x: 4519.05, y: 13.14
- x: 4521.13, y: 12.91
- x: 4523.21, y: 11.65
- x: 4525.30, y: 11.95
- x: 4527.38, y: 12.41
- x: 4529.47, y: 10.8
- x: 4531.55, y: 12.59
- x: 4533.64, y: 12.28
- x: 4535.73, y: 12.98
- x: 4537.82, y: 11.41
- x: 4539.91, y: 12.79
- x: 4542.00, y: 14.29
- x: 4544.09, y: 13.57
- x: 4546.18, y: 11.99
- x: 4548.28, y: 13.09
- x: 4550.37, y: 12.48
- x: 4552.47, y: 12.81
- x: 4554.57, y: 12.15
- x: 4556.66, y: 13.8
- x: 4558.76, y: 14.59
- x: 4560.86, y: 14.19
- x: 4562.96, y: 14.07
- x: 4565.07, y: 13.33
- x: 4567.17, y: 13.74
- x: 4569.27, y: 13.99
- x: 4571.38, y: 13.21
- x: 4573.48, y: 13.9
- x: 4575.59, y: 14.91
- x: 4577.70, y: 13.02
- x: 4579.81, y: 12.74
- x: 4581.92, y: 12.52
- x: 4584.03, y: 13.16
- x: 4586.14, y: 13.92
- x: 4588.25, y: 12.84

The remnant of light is 184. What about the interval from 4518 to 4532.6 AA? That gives 166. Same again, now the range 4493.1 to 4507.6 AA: 183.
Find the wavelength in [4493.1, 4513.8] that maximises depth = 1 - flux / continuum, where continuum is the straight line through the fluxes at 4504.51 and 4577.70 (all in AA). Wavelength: 4512.81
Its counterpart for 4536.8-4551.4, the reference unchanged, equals 4537.82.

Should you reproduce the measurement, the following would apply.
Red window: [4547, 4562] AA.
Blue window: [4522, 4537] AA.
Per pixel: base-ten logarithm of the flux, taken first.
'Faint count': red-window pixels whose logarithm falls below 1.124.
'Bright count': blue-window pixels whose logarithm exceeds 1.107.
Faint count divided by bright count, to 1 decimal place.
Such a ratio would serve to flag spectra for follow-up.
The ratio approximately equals 4.0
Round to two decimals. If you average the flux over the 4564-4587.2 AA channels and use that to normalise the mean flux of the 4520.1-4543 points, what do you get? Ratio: 0.92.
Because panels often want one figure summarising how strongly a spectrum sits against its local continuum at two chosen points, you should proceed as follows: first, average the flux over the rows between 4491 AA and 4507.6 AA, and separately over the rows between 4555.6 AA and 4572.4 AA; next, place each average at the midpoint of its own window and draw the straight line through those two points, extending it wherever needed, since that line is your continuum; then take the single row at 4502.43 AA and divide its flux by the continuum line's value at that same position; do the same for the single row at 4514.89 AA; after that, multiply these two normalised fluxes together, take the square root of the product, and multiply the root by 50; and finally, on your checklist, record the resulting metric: 49.4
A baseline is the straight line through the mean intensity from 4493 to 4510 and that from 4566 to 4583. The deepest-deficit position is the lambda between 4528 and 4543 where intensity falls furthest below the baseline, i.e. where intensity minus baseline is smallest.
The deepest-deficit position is 4529.47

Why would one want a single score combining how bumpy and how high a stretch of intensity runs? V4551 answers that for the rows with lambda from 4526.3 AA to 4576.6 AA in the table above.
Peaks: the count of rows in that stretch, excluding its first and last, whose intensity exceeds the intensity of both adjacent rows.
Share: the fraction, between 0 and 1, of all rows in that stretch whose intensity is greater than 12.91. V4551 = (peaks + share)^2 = 58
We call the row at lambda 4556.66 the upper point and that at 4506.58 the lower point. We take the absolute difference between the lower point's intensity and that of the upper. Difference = 0.14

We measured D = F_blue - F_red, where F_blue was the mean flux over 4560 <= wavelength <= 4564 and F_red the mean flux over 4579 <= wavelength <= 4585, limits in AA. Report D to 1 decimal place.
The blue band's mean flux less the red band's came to 1.3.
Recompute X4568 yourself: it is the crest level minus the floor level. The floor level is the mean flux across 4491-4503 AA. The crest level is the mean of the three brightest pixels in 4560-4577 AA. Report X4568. 1.2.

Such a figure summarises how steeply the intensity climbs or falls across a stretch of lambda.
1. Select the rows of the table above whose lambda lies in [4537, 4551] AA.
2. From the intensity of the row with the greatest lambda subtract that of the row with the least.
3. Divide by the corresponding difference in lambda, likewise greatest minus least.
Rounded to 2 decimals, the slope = 0.09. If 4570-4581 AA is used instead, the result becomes -0.06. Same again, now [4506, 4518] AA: 0.03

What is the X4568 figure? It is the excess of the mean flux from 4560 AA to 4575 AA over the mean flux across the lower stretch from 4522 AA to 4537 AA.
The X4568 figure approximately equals 1.7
